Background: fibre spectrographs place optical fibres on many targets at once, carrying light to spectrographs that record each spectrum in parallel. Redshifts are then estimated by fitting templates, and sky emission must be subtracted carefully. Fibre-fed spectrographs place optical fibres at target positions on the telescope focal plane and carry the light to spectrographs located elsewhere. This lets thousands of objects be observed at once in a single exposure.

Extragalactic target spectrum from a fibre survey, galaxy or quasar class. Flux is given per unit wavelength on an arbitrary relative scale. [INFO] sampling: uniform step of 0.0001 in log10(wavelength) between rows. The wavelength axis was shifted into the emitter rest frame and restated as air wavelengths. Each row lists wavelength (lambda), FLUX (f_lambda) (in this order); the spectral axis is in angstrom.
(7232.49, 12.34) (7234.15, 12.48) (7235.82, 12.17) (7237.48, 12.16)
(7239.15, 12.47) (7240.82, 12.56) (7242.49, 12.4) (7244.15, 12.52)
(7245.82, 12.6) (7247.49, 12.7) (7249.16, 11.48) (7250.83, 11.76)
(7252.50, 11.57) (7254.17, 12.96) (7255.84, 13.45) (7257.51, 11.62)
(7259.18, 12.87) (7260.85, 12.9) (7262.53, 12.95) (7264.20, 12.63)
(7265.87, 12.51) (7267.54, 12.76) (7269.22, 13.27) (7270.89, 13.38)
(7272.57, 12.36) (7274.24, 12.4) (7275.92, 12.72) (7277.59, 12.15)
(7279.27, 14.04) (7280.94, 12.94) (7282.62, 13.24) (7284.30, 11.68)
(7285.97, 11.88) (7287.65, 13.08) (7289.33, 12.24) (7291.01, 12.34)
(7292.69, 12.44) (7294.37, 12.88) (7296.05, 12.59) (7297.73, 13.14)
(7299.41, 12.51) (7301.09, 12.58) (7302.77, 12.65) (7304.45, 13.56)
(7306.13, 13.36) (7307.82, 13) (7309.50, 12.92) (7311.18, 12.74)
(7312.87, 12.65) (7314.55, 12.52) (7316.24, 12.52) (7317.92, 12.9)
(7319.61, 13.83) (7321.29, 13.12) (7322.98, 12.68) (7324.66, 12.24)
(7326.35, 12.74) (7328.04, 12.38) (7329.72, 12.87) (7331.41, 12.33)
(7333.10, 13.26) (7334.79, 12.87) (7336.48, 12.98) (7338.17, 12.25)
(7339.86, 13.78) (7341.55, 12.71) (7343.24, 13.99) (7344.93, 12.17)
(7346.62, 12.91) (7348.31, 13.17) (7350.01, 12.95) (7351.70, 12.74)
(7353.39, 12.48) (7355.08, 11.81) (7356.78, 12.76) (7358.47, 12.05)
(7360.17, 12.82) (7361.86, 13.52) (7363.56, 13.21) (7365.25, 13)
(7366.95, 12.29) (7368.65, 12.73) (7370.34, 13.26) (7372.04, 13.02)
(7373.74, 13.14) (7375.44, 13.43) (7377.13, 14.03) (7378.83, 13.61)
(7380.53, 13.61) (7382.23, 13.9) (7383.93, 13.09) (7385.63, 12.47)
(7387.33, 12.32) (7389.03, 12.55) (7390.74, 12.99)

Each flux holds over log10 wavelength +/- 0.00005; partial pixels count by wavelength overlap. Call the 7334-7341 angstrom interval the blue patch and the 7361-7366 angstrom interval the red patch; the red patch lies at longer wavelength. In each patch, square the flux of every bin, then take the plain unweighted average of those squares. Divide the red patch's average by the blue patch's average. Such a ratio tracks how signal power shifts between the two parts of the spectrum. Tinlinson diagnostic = 1.04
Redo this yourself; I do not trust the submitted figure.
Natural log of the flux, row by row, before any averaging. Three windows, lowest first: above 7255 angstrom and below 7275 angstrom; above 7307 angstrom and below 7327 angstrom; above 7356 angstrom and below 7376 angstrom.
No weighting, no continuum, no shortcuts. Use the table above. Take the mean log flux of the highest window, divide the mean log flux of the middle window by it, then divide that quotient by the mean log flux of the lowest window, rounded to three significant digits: 0.392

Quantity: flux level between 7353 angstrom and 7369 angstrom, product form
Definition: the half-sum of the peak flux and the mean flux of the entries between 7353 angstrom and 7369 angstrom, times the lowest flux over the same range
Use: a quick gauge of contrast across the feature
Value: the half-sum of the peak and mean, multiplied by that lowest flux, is 155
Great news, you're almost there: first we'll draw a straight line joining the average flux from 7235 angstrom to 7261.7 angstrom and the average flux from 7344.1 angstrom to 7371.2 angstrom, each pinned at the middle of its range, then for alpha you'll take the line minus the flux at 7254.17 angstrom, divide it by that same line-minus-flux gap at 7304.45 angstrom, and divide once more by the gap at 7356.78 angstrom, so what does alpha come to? -27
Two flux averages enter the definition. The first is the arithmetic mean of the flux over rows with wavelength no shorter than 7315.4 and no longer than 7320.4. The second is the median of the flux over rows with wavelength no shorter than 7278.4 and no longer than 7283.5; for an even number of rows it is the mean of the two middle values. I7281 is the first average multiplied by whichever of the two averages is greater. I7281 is 173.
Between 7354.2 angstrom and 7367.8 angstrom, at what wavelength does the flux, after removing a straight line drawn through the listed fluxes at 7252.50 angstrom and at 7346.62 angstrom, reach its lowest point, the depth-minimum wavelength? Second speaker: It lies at 7355.08 angstrom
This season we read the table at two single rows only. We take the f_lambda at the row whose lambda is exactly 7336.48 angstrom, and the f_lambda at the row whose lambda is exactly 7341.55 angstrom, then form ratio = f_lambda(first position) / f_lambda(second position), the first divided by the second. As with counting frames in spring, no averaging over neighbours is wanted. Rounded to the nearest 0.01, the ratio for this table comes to 1.02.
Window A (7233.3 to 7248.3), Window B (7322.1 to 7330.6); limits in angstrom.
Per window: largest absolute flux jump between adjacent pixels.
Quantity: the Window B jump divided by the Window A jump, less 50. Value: -48.4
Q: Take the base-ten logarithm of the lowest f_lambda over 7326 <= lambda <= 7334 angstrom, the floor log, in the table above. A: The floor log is 1.09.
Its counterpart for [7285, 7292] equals 1.07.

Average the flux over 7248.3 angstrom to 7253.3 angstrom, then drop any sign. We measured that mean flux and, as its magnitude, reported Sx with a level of 11.6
